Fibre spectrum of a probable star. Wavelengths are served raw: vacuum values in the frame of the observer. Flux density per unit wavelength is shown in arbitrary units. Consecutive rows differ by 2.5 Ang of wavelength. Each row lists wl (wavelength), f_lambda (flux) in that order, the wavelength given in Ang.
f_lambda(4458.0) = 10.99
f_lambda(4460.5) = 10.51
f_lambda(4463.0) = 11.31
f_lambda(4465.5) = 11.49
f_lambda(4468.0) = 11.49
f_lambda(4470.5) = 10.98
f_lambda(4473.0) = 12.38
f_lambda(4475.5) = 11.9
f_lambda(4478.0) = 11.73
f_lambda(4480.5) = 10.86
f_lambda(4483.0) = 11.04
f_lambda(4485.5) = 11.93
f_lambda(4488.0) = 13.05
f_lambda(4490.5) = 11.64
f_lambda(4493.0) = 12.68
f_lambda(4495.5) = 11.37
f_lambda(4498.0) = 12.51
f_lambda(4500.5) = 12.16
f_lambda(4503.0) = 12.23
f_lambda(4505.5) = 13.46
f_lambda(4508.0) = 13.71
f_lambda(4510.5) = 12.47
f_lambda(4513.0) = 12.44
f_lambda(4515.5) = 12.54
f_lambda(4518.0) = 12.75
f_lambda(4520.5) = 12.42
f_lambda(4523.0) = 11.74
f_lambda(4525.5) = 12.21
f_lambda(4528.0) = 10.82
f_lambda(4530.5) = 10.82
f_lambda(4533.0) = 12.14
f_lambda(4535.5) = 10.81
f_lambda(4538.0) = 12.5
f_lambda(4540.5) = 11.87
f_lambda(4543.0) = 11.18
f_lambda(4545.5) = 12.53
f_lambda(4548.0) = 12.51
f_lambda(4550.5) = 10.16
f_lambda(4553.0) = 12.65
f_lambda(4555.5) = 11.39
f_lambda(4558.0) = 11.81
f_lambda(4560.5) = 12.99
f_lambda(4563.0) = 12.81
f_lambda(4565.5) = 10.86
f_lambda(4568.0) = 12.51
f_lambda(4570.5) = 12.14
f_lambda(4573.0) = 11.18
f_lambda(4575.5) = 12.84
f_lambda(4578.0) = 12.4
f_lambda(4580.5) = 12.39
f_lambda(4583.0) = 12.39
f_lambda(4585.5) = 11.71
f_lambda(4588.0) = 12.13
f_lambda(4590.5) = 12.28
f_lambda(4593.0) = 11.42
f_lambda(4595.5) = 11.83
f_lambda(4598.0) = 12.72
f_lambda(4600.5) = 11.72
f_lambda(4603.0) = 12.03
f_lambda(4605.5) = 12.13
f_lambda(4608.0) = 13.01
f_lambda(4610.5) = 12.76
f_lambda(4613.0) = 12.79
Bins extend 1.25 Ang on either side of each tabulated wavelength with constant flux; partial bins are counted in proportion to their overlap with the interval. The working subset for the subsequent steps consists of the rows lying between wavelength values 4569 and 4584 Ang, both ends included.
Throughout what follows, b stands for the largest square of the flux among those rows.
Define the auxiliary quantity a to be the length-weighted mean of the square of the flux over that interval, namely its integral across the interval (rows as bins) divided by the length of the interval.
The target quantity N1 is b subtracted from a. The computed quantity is -15.1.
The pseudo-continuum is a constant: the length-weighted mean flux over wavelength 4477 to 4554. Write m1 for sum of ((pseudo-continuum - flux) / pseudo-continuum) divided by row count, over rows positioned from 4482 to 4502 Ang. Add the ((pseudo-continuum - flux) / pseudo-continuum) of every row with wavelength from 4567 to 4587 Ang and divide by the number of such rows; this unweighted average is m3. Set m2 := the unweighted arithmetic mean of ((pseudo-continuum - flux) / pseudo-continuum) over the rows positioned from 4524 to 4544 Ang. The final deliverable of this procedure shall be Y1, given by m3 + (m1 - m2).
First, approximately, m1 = -0.002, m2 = 0.040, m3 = -0.01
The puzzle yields -0.056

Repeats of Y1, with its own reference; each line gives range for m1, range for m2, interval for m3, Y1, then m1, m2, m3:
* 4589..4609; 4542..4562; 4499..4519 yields -0.077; -0.009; 0.011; -0.06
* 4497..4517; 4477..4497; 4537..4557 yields -0.060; -0.055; 0.020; 0.01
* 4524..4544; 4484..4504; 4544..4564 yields 0.048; 0.040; -0.014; -0.01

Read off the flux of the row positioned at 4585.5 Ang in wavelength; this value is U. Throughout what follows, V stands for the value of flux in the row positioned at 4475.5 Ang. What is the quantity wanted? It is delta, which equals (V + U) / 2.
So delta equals 11.8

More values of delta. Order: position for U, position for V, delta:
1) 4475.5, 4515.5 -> 12.2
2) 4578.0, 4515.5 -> 12.5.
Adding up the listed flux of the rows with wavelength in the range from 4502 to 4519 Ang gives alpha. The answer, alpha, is 90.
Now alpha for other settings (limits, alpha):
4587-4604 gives 84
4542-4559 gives 82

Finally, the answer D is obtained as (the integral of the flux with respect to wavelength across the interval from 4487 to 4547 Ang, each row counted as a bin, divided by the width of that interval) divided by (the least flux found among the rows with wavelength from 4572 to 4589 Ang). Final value 1.09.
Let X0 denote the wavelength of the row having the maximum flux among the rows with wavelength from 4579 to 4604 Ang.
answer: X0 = 4598.0 Ang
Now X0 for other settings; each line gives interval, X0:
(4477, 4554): 4508.0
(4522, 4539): 4538.0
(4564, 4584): 4575.5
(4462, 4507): 4505.5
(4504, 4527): 4508.0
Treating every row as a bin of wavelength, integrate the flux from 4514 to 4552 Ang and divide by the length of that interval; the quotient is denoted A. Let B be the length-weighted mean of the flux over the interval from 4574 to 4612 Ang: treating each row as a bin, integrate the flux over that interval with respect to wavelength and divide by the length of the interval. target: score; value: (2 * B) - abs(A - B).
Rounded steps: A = 11.8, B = 12.2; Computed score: 24.1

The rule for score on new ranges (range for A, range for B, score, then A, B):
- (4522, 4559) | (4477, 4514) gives 23.9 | 11.7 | 12.2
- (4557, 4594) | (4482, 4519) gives 24.5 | 12.1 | 12.4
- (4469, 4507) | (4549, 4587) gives 24.0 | 12.0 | 12.0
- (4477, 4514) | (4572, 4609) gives 24.2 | 12.2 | 12.1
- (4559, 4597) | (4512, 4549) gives 23.7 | 12.1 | 11.9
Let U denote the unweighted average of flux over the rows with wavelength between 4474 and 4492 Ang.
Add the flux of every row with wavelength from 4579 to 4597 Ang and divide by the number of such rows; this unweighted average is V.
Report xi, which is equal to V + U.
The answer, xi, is 23.8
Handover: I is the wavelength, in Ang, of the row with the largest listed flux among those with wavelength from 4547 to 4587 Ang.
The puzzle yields 4560.5 Ang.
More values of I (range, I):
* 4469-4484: 4473.0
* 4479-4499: 4488.0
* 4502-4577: 4508.0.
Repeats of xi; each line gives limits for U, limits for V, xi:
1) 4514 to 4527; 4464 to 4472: 23.7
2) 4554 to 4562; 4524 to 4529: 23.6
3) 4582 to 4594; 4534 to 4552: 23.6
